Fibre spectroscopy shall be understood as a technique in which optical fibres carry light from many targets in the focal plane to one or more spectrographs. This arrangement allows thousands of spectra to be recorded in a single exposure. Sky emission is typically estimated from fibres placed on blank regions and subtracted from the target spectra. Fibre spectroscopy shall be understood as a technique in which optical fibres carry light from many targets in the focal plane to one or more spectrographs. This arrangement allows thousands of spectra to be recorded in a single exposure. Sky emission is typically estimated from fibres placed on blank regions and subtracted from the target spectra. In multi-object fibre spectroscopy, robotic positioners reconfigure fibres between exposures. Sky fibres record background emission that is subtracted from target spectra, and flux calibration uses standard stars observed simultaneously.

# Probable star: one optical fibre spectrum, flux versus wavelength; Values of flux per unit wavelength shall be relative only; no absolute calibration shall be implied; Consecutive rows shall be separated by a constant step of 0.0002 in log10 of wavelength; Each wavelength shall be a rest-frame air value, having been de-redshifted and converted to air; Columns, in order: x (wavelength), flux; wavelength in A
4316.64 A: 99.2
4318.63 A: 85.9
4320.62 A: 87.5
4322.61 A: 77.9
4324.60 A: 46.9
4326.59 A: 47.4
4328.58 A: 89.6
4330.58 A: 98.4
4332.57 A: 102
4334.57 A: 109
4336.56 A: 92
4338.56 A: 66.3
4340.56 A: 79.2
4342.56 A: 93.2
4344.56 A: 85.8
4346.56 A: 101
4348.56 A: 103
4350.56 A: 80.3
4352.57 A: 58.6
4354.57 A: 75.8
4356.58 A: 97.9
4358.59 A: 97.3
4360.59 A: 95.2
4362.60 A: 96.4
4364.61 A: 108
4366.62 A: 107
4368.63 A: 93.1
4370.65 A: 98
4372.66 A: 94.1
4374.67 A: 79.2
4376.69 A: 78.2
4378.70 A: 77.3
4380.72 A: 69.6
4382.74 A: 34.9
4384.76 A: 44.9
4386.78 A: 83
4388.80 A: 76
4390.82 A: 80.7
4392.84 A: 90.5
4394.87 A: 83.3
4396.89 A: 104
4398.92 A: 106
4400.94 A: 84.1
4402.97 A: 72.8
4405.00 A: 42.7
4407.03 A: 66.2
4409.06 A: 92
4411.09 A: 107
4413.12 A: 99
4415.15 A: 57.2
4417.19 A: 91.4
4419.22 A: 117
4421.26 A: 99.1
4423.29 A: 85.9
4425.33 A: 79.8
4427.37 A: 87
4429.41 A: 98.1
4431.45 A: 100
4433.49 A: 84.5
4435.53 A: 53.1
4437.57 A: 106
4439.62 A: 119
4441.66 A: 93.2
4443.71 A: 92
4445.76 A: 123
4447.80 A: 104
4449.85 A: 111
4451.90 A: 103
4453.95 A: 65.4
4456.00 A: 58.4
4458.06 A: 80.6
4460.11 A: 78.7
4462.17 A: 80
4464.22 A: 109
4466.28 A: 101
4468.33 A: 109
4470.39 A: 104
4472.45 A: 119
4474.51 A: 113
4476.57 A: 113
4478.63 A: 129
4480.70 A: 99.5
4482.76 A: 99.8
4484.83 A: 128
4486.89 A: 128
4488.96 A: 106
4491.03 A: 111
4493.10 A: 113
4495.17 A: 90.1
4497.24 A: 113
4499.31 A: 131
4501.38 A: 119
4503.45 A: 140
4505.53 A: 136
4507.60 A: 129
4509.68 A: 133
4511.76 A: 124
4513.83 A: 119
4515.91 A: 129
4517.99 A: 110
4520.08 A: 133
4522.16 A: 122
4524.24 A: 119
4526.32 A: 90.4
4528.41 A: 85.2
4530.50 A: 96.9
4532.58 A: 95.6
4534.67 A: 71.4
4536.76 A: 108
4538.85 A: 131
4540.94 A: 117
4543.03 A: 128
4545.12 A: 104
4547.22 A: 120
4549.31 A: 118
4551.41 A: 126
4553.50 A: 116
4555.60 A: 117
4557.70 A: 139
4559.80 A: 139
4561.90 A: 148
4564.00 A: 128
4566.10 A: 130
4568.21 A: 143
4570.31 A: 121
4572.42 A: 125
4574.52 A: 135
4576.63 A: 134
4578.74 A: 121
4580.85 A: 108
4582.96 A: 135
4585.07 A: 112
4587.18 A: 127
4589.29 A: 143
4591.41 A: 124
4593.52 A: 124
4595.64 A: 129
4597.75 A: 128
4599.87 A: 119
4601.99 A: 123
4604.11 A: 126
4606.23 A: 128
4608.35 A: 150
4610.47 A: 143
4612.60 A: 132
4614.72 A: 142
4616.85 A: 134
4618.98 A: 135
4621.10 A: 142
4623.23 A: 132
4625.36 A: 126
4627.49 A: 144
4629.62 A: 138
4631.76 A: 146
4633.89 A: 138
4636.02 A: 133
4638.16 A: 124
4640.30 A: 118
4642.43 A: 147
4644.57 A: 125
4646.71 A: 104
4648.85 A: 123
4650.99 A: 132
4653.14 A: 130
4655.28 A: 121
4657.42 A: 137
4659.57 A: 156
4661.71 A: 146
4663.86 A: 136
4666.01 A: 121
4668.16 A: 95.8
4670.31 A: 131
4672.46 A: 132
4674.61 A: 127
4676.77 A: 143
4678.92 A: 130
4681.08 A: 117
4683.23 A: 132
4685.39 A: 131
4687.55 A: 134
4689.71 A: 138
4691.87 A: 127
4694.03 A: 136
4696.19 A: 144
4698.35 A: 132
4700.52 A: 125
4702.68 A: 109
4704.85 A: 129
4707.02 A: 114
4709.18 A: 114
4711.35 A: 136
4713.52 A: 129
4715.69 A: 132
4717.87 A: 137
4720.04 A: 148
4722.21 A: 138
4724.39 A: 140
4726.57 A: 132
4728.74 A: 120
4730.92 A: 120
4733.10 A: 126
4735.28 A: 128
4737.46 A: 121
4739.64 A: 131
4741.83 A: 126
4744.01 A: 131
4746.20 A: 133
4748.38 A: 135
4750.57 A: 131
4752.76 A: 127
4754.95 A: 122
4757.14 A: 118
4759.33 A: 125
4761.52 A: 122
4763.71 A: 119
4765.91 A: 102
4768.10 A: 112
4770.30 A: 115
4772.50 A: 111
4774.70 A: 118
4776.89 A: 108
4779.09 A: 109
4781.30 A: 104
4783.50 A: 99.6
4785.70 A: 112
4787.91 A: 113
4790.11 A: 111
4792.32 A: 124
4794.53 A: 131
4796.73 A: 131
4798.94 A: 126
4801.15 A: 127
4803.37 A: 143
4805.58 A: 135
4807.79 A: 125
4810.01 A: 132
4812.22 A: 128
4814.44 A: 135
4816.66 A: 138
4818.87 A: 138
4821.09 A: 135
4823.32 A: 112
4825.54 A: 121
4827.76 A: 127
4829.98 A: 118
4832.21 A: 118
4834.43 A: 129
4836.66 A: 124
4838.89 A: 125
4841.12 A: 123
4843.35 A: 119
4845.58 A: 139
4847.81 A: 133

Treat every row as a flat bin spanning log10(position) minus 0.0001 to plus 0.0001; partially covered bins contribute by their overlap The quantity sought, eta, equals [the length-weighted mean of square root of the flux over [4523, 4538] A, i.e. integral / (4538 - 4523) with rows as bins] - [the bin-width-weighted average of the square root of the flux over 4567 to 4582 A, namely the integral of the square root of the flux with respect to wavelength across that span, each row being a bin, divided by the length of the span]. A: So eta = -1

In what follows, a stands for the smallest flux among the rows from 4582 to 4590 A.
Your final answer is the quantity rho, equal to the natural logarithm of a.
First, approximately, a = 112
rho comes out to 4.72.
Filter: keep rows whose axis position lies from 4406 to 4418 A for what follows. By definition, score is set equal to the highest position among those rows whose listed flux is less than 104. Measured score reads 4417.19 A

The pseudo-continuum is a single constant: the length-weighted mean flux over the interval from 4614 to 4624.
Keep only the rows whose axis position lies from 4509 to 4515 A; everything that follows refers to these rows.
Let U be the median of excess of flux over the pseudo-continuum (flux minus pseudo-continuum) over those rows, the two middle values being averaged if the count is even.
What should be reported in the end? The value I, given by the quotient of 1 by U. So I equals -0.077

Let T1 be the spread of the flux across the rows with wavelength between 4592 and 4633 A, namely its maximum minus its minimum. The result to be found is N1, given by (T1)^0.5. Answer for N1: 5.6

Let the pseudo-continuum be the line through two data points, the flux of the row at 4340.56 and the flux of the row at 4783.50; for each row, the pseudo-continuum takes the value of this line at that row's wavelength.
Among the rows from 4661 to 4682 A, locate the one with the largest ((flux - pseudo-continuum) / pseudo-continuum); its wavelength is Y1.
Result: 4661.71 A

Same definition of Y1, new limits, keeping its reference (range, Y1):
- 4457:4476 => 4472.45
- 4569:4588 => 4574.52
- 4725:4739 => 4726.57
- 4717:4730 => 4720.04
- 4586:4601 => 4589.29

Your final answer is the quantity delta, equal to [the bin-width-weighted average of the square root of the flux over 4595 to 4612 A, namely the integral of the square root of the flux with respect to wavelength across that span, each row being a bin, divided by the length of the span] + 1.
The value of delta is 12.4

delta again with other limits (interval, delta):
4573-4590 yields 12.2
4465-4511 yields 11.8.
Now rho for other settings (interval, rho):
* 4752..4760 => 4.77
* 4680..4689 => 4.76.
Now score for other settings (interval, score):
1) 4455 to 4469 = 4466.28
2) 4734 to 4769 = 4765.91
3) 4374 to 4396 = 4394.87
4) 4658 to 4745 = 4668.16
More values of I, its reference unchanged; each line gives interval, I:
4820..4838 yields -0.069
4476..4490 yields -0.042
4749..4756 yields -0.100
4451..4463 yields -0.017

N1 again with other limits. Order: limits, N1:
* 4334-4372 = 7.1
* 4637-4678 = 7.8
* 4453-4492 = 8.4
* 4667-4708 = 6.9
